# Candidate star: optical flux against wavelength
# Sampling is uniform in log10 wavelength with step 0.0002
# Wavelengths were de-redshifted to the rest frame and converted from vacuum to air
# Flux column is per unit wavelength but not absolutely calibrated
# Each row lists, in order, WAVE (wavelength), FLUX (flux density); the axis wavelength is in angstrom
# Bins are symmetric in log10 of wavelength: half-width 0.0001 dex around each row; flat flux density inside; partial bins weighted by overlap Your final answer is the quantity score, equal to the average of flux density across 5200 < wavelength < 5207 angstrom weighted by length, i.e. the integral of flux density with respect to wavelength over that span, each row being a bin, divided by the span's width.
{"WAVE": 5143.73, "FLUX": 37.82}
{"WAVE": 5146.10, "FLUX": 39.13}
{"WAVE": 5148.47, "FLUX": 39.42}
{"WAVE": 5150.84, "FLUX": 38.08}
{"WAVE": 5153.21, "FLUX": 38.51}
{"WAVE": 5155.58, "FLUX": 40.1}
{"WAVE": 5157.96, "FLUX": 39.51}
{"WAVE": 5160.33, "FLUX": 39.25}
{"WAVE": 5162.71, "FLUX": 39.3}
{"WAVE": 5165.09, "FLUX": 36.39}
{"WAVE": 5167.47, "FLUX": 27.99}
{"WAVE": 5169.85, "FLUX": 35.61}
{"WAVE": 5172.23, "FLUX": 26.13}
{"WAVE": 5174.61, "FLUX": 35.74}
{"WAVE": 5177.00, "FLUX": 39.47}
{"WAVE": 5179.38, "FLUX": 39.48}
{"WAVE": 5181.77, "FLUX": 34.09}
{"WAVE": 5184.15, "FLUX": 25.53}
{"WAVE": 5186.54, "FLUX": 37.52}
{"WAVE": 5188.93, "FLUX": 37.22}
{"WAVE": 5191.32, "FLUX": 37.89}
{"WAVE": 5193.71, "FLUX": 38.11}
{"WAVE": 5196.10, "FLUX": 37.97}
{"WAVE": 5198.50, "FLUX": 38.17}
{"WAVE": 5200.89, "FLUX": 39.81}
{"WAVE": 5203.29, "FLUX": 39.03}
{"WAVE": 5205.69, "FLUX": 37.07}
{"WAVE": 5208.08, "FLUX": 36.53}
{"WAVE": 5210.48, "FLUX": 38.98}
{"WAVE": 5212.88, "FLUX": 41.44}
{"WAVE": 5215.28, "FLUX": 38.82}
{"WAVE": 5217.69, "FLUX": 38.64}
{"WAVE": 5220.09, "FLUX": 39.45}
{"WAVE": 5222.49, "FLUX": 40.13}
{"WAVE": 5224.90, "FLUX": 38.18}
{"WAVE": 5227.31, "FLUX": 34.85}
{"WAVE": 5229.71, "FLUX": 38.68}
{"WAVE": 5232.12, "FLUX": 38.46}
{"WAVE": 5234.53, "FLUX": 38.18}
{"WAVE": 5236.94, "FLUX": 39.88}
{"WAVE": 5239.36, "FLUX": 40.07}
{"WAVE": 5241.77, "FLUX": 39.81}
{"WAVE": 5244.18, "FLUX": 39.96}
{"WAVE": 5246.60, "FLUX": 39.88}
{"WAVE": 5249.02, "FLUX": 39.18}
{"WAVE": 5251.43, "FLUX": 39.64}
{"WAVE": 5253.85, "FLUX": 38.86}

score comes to 38.6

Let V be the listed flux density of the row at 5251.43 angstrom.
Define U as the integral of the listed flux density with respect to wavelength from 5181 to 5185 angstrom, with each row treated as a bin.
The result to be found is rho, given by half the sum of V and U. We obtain 79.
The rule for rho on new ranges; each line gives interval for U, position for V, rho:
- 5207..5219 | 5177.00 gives 253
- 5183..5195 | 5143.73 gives 231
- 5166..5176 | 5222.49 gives 178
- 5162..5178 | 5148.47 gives 293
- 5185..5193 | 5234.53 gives 167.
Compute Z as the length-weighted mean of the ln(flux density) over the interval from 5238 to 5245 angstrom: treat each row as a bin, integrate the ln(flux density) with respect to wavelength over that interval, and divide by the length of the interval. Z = 3.69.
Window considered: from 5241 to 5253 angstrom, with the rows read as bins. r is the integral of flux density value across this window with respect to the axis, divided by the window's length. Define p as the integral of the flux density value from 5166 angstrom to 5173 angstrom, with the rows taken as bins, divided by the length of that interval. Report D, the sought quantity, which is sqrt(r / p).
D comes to 1.14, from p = 30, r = 39.7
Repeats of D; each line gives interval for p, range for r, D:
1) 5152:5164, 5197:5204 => 1.00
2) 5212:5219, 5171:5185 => 0.92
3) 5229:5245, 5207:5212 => 0.98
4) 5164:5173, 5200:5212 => 1.10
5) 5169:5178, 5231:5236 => 1.06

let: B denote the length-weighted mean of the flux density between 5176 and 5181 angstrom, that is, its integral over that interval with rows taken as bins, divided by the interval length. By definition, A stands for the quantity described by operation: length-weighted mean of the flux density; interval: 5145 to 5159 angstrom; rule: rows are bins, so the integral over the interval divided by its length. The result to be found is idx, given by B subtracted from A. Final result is 0.1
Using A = 39.1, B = 39.0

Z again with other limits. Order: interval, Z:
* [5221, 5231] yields 3.64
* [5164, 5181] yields 3.53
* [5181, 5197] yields 3.56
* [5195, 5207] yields 3.65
